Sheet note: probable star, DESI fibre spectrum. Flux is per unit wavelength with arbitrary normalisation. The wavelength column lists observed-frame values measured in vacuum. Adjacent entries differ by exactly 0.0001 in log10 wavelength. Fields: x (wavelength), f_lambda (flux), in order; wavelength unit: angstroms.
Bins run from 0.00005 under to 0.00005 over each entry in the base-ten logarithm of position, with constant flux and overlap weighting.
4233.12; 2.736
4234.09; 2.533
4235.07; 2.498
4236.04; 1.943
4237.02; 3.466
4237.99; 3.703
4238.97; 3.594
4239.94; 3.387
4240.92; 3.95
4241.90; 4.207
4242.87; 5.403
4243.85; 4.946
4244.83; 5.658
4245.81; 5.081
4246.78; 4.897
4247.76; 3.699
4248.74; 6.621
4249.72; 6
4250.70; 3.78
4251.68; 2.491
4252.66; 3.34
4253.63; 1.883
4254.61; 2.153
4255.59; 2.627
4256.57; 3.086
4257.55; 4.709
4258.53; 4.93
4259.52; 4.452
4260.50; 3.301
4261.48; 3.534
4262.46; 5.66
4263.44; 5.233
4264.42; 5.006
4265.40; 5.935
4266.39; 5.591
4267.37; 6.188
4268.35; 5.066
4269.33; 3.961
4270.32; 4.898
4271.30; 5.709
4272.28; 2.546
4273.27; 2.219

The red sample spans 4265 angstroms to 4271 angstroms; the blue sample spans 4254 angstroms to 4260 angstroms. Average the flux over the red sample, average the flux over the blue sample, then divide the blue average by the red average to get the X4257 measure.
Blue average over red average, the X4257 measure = 0.69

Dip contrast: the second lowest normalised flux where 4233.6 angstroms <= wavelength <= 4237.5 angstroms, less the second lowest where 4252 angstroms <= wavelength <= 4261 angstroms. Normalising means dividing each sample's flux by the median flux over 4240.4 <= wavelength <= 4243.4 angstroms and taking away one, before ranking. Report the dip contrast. 0.1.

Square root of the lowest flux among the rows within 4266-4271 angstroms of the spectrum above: 1.99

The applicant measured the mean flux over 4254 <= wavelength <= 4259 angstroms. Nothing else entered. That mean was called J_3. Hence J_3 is 3.5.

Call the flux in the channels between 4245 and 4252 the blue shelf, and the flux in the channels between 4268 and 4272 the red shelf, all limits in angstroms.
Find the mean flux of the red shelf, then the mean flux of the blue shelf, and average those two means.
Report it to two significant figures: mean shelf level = 4.8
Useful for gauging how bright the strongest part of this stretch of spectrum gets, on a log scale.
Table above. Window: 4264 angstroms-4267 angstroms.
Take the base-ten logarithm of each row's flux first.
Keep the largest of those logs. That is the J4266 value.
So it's 0.773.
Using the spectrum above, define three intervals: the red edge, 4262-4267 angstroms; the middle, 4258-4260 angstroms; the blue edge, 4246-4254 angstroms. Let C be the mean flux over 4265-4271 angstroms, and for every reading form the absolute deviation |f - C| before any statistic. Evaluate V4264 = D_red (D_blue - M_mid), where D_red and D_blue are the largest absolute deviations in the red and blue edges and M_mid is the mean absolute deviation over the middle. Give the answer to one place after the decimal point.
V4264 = 1.9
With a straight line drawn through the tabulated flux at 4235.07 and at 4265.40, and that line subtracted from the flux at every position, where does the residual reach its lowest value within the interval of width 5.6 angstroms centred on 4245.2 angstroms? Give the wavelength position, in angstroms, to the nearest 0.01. 4247.76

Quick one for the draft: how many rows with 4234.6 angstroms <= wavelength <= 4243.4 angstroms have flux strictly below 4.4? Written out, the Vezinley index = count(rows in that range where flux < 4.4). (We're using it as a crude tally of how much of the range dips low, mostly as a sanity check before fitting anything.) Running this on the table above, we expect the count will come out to 8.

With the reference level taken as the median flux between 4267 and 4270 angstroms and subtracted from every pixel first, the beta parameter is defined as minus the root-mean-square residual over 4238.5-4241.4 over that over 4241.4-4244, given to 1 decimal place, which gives -2.7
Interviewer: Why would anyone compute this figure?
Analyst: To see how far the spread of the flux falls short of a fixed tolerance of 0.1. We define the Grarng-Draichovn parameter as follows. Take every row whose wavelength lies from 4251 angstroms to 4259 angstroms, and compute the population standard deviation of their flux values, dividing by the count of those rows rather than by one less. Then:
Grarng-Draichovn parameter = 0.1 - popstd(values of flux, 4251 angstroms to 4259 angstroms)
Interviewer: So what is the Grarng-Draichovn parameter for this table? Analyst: -0.96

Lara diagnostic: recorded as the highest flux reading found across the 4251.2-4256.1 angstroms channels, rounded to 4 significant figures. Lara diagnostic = 3.340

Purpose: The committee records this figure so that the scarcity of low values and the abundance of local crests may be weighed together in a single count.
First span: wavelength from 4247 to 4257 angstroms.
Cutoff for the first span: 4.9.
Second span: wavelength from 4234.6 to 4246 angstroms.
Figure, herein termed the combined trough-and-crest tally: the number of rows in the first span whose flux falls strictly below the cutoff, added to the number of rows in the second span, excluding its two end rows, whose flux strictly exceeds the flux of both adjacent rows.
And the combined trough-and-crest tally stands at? 11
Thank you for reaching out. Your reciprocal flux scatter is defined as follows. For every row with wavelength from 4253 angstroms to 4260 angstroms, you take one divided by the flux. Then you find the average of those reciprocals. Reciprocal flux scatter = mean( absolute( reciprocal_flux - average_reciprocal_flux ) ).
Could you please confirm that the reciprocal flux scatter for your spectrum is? 0.11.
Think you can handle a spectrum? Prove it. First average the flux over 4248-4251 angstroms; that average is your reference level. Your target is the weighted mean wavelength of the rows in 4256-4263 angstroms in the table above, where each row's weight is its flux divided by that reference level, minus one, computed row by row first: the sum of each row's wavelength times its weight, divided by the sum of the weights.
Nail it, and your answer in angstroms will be 4259.1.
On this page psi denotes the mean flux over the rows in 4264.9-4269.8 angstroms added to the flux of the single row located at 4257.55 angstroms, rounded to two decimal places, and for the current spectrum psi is 10.06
